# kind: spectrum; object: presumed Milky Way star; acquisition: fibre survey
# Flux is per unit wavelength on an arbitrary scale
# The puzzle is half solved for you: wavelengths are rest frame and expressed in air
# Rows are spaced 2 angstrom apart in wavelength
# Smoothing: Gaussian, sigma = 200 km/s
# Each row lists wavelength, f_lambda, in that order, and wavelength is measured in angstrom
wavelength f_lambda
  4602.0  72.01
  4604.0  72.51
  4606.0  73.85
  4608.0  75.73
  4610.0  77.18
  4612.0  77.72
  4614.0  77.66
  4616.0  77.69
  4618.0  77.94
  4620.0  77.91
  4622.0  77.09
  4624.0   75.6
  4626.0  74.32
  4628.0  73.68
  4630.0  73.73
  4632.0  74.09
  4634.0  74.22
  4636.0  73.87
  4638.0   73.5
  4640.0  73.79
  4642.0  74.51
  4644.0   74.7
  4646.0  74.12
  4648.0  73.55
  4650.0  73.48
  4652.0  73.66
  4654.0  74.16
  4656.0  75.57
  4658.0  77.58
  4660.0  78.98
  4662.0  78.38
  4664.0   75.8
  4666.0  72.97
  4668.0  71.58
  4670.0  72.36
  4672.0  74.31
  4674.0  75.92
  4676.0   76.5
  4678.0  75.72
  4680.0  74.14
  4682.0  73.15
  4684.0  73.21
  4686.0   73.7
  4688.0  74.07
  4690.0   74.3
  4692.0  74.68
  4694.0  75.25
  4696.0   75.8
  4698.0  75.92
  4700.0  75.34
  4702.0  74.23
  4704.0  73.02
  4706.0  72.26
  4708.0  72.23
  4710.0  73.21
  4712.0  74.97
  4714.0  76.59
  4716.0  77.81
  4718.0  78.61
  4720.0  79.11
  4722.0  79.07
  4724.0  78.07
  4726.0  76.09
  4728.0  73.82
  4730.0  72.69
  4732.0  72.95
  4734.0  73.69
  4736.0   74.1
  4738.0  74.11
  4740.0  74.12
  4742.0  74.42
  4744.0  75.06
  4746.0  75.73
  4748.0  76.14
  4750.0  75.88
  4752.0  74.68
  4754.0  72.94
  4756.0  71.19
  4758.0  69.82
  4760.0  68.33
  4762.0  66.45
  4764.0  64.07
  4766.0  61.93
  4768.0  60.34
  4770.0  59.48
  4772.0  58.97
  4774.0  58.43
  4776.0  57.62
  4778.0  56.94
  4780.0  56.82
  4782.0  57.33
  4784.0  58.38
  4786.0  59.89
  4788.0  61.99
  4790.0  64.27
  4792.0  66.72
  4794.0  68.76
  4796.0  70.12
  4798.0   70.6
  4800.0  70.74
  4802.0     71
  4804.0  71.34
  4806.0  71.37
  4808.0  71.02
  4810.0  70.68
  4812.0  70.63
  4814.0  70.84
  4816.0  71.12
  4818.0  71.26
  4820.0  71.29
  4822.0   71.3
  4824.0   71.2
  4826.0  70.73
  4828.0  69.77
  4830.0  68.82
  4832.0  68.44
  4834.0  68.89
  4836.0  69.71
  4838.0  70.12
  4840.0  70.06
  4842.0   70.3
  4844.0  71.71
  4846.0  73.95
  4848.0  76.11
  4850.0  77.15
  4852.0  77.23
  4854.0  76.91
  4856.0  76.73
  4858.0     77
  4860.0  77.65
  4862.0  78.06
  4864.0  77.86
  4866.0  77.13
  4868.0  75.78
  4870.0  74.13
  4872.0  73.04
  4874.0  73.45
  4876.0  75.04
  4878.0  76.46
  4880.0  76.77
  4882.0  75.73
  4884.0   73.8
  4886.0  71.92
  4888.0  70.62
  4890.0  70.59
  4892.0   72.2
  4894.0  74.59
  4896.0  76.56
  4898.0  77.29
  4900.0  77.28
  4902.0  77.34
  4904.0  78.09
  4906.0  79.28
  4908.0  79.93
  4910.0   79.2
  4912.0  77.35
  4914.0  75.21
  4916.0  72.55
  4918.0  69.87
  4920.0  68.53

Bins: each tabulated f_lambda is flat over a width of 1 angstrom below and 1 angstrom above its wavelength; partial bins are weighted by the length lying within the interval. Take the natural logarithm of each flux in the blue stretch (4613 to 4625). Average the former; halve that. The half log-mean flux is 2.17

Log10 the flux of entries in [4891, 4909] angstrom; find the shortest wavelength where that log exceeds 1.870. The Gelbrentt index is 4894.0 angstrom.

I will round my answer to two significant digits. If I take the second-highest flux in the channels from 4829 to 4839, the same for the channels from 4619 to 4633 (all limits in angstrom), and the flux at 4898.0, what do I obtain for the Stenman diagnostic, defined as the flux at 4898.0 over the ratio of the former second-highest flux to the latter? 85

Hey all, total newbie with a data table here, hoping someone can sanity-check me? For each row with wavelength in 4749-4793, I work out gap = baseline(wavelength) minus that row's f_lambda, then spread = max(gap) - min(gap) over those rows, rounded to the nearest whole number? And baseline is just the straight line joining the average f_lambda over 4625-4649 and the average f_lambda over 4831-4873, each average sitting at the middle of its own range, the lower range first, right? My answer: 19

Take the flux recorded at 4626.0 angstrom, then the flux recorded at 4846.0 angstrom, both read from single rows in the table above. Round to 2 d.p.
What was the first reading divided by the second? 1.01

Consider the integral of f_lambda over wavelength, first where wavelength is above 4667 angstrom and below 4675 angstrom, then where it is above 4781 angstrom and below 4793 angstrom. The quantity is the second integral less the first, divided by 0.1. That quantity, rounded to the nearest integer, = 1488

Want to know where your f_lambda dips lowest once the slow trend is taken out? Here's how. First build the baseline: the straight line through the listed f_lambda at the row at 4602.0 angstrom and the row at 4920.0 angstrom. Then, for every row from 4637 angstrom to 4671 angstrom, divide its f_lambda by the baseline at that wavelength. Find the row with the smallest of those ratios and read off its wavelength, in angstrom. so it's 4668.0 angstrom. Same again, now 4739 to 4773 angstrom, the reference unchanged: 4772.0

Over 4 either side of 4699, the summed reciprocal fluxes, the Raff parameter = 0.053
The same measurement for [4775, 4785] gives 0.087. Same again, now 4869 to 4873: 0.027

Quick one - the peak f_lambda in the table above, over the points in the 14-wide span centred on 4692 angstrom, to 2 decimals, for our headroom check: 75.92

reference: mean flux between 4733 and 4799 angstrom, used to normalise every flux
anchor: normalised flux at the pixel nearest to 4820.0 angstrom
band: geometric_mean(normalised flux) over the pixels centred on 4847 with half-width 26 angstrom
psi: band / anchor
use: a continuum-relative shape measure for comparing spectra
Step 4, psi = 1.03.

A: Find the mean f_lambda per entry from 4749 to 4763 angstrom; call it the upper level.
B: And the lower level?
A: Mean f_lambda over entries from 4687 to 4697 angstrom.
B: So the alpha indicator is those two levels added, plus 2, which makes 148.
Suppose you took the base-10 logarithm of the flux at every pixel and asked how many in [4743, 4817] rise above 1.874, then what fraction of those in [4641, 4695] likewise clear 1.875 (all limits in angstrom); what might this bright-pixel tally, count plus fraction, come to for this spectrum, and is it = 4.3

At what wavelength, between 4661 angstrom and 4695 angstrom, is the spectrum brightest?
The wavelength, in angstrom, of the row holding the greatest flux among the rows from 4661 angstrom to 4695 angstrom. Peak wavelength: 4662.0 angstrom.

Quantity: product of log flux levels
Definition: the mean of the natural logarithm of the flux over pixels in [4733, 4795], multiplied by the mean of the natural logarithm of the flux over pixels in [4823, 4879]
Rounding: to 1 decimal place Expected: 18.0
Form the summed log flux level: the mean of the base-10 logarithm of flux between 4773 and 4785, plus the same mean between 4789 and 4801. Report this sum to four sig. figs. 3.596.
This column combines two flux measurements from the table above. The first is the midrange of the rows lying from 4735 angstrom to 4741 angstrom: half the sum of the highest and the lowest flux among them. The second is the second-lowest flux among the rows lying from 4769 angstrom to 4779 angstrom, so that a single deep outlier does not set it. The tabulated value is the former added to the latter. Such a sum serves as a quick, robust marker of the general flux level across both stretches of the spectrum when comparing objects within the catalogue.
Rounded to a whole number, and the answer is 132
